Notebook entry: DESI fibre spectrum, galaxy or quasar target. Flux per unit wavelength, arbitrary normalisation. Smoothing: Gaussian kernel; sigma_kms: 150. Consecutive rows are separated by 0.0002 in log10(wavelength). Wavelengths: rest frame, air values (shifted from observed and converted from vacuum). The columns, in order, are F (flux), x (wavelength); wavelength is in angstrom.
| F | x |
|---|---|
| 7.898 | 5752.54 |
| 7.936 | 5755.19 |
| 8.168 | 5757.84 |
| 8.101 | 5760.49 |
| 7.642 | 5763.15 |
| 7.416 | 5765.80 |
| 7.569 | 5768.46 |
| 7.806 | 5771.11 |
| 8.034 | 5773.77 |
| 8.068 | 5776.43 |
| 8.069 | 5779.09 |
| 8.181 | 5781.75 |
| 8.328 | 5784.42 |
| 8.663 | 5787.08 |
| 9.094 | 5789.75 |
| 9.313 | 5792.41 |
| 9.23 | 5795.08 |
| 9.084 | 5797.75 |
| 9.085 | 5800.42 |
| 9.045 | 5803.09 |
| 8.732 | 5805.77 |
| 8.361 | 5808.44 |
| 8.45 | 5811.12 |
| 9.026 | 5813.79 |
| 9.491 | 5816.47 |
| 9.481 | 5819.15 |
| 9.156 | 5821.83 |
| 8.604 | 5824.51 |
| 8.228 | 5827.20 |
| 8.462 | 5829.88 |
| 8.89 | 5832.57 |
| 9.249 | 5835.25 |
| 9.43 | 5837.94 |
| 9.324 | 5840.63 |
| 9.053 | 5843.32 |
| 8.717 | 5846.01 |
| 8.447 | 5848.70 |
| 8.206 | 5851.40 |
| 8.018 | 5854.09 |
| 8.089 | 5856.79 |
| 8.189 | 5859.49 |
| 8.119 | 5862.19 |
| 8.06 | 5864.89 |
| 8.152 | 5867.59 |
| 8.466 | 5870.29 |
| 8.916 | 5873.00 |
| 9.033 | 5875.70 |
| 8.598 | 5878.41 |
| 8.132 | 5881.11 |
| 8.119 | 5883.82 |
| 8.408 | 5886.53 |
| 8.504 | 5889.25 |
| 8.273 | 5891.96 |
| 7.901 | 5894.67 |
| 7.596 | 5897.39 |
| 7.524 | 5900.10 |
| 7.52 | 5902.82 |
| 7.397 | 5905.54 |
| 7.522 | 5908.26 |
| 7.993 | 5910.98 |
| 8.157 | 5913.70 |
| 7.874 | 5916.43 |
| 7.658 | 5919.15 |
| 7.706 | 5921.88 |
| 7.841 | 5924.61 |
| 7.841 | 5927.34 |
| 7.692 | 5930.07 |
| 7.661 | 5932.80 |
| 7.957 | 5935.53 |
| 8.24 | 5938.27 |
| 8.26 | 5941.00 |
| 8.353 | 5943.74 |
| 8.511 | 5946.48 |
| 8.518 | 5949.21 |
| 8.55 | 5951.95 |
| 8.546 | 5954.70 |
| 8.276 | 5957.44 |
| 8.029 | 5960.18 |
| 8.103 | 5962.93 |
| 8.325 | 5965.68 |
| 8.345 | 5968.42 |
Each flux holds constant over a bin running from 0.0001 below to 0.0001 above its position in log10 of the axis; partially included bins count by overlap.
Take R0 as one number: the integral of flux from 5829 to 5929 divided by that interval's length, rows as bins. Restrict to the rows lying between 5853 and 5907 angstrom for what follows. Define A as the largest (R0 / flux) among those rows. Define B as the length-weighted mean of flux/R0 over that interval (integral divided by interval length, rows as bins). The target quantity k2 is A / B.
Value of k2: 1.13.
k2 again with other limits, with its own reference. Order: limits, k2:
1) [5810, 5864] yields 0.97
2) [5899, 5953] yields 1.16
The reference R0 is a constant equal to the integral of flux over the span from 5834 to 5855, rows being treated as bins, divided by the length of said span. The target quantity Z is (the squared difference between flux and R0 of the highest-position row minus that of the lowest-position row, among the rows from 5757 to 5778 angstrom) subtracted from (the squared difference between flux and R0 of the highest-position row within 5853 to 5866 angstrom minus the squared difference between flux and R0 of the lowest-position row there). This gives -0.21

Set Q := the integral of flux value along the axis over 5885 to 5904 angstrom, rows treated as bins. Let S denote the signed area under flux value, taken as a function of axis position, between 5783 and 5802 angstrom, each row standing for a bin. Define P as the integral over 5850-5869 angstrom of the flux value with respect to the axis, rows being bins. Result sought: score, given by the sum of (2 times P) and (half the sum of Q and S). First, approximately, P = 154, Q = 151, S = 170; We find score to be 469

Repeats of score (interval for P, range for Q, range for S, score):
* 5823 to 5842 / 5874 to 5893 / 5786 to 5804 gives 500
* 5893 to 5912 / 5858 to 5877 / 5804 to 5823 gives 455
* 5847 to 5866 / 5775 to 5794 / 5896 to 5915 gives 465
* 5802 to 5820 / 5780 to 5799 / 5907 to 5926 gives 479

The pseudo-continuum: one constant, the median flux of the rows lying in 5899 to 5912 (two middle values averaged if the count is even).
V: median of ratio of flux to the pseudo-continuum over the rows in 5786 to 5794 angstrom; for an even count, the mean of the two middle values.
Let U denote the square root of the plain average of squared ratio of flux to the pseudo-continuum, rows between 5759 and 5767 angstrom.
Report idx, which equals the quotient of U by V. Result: 0.85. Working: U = 1.03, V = 1.21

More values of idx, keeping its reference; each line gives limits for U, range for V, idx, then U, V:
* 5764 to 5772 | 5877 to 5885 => 0.93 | 1.01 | 1.08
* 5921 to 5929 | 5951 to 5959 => 0.91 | 1.04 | 1.14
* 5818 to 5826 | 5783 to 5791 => 1.05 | 1.21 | 1.15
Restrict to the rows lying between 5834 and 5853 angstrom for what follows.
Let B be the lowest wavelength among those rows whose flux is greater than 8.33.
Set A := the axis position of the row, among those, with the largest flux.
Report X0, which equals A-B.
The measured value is 2.7 angstrom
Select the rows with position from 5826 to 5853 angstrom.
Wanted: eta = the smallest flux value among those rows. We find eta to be 8.206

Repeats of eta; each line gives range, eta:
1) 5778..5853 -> 8.069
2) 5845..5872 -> 8.018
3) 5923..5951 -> 7.661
